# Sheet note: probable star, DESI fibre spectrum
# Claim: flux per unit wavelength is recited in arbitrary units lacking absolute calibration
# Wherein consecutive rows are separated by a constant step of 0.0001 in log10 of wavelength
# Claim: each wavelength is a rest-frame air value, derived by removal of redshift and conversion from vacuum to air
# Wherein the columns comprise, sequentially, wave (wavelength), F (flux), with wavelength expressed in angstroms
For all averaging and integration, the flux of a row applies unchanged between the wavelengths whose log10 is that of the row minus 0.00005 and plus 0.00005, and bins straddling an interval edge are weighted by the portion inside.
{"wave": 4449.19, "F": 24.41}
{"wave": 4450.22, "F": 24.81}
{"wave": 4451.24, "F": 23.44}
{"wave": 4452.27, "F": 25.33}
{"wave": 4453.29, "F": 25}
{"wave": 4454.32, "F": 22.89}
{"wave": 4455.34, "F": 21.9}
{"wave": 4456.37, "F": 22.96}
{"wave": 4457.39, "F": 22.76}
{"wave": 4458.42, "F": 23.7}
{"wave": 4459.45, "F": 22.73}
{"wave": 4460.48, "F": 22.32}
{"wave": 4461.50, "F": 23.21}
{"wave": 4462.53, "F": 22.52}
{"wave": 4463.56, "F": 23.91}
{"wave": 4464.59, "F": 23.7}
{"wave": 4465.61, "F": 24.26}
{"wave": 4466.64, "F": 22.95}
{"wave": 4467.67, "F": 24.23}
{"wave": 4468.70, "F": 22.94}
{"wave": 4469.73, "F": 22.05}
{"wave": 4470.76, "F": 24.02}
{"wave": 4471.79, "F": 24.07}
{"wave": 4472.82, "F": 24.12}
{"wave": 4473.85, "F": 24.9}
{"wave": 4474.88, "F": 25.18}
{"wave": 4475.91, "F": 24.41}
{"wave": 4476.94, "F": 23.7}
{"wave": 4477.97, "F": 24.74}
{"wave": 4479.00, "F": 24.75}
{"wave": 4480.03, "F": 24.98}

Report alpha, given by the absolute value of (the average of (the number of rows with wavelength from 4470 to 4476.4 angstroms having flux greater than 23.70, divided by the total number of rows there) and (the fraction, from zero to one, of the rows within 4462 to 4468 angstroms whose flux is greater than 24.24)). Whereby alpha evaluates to 0.6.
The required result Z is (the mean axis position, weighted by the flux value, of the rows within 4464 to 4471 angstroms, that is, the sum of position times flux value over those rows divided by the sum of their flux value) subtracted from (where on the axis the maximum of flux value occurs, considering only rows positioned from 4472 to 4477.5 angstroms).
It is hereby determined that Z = 7.2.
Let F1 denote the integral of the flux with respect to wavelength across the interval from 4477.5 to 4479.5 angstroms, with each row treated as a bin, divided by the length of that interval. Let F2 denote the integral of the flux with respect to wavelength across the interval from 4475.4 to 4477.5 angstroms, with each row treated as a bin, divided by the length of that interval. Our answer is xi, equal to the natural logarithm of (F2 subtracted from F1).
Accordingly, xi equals -0.4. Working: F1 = 24.8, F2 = 24.1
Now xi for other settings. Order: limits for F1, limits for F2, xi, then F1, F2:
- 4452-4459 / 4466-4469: -3.4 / 23.4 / 23.4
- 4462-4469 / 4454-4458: -0.2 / 23.5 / 22.7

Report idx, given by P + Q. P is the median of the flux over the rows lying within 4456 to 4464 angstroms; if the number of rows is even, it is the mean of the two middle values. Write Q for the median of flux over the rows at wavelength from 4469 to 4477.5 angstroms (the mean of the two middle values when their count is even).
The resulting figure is 47.0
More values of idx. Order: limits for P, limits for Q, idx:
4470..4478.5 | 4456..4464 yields 47.1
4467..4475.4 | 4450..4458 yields 47.3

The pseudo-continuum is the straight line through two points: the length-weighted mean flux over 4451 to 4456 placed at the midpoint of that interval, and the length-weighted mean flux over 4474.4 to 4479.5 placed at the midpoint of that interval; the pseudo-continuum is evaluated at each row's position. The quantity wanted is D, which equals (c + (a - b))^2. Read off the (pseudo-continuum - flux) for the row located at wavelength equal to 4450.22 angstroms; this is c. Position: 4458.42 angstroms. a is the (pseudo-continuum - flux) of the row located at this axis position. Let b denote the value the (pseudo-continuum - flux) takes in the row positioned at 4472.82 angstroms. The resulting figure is 1.8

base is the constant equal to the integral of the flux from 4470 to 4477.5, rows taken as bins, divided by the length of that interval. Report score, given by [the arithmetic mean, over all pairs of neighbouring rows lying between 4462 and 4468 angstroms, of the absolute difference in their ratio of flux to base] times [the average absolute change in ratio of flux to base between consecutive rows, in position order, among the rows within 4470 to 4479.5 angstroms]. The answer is 0.0007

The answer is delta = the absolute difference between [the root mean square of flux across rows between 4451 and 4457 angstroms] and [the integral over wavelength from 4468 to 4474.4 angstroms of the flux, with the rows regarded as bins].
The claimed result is 128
